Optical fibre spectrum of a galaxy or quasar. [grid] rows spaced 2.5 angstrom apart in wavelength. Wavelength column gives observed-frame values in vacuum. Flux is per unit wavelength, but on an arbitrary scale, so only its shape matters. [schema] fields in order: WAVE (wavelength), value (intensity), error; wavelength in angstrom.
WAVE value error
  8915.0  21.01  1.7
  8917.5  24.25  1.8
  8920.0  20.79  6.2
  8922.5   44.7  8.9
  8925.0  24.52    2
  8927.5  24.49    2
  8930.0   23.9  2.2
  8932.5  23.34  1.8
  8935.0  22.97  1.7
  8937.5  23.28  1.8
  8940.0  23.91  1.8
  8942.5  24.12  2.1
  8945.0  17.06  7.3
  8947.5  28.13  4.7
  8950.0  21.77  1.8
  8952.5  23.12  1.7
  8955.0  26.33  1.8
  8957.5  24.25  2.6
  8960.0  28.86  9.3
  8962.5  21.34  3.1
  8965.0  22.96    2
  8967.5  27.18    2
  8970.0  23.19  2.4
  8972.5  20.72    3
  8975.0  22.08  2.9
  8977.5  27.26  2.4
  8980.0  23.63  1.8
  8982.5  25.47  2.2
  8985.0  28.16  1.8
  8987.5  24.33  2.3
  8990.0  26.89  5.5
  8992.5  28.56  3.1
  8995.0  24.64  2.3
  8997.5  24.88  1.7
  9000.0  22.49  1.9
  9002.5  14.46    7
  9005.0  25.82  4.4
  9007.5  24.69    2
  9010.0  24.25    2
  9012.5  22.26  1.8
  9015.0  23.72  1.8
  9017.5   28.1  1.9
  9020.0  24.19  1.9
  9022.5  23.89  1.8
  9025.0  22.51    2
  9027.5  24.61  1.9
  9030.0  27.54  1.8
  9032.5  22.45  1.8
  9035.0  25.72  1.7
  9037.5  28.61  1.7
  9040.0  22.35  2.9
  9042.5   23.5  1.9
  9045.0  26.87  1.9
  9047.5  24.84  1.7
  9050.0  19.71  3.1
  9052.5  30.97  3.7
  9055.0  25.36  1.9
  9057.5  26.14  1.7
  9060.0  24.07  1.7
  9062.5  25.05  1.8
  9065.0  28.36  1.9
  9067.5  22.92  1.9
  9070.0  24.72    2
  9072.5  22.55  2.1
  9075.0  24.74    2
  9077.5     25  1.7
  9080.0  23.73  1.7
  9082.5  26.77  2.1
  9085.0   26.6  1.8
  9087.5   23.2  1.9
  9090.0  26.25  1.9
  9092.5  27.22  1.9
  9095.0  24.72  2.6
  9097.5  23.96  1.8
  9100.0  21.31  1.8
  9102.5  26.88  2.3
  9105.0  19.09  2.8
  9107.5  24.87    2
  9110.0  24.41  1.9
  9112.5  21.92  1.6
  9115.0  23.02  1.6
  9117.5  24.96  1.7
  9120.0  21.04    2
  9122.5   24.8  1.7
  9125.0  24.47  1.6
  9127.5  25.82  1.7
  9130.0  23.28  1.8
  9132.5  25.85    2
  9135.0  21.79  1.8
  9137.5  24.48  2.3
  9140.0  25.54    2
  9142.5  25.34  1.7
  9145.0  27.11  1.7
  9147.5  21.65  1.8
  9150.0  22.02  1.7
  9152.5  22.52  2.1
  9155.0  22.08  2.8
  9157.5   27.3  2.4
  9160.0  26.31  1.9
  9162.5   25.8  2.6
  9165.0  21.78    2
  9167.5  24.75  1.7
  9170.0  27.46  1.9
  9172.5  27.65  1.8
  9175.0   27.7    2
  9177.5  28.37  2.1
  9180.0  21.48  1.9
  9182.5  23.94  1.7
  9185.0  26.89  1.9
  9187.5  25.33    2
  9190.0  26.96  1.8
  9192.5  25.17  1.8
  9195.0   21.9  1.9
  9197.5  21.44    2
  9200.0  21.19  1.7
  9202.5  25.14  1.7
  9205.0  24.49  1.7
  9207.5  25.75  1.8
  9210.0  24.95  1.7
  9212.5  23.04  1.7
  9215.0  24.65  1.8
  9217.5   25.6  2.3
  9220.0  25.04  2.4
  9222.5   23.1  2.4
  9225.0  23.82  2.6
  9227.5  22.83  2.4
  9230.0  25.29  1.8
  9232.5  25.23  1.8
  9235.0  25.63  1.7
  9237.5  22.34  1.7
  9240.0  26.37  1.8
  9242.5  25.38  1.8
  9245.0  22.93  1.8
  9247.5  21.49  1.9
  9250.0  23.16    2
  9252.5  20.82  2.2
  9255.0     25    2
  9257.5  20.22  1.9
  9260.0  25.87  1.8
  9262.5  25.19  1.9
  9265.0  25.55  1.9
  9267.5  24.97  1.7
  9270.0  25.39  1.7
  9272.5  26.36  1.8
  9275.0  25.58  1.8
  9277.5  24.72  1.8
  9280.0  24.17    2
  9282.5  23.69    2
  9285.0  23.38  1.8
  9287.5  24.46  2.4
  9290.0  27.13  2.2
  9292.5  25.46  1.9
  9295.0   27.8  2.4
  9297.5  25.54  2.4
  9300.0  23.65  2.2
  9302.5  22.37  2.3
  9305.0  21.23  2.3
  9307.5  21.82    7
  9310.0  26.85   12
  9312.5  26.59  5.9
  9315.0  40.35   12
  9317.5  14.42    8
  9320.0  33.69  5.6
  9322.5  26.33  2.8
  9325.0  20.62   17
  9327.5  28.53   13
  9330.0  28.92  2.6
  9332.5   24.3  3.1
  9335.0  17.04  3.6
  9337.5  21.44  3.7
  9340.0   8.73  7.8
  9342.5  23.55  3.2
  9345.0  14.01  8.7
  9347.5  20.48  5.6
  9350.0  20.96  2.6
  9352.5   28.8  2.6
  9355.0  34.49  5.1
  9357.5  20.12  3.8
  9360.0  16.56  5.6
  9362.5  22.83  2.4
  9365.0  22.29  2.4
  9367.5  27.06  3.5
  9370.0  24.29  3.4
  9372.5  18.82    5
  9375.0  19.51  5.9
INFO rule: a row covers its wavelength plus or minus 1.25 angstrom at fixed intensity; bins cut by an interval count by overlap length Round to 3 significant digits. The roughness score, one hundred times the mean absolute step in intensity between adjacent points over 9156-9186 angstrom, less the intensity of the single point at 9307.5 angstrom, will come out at 200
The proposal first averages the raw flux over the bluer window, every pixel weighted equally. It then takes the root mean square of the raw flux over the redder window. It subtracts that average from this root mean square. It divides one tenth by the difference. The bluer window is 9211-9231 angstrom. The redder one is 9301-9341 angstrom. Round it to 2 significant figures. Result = 0.12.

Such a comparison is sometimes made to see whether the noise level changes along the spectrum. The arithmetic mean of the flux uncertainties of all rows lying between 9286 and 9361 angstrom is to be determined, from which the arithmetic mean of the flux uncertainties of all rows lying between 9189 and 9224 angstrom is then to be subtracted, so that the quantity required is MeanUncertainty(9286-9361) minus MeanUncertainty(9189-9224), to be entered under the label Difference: 3.4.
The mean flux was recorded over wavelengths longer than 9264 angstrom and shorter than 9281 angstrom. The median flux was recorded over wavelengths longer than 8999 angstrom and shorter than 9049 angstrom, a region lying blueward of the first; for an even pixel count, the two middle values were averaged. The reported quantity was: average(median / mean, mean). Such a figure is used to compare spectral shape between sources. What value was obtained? 13.1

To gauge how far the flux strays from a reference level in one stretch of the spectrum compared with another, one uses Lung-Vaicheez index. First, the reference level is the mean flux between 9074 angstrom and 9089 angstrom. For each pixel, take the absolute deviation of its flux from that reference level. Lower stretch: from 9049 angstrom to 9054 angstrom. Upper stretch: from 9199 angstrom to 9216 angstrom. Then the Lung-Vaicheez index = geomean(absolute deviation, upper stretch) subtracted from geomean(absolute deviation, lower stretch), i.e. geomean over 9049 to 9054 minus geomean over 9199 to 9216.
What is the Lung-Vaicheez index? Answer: 5.1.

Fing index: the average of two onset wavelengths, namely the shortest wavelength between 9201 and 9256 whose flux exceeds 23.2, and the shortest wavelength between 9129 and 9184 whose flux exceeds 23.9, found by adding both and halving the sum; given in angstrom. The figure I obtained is 9167.5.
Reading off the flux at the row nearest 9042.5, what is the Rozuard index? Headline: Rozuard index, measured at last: 23.5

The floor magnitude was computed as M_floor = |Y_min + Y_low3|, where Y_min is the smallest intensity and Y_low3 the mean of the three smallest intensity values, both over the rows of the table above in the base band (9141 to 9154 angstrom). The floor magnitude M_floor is 44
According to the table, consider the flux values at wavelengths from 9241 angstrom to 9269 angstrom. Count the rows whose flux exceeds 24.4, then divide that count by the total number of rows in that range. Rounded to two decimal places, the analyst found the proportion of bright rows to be 0.55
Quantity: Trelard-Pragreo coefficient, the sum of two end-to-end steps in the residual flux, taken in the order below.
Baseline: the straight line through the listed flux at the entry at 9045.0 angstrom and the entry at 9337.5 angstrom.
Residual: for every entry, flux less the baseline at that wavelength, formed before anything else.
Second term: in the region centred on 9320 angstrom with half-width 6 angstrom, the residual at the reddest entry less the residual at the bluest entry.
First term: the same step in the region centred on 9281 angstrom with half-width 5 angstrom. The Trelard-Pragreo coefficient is -21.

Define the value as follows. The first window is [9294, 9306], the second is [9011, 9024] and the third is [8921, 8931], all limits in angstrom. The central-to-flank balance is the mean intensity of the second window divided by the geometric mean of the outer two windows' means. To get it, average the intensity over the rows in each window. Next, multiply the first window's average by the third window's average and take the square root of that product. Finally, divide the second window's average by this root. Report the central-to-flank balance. 0.92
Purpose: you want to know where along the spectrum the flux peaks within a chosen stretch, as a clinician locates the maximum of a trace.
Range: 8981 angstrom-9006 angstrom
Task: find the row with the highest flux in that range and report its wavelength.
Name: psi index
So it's 8992.5 angstrom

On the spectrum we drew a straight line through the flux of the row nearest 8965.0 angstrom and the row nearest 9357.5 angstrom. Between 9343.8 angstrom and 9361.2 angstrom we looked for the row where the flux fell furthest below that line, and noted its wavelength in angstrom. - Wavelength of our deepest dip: 9345.0 angstrom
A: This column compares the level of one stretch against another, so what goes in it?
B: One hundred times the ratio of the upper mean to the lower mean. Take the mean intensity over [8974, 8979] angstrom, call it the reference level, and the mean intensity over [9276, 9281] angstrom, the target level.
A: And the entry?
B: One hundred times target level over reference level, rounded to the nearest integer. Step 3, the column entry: 99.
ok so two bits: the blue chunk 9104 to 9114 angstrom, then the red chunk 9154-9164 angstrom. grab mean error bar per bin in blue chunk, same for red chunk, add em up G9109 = 4.5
